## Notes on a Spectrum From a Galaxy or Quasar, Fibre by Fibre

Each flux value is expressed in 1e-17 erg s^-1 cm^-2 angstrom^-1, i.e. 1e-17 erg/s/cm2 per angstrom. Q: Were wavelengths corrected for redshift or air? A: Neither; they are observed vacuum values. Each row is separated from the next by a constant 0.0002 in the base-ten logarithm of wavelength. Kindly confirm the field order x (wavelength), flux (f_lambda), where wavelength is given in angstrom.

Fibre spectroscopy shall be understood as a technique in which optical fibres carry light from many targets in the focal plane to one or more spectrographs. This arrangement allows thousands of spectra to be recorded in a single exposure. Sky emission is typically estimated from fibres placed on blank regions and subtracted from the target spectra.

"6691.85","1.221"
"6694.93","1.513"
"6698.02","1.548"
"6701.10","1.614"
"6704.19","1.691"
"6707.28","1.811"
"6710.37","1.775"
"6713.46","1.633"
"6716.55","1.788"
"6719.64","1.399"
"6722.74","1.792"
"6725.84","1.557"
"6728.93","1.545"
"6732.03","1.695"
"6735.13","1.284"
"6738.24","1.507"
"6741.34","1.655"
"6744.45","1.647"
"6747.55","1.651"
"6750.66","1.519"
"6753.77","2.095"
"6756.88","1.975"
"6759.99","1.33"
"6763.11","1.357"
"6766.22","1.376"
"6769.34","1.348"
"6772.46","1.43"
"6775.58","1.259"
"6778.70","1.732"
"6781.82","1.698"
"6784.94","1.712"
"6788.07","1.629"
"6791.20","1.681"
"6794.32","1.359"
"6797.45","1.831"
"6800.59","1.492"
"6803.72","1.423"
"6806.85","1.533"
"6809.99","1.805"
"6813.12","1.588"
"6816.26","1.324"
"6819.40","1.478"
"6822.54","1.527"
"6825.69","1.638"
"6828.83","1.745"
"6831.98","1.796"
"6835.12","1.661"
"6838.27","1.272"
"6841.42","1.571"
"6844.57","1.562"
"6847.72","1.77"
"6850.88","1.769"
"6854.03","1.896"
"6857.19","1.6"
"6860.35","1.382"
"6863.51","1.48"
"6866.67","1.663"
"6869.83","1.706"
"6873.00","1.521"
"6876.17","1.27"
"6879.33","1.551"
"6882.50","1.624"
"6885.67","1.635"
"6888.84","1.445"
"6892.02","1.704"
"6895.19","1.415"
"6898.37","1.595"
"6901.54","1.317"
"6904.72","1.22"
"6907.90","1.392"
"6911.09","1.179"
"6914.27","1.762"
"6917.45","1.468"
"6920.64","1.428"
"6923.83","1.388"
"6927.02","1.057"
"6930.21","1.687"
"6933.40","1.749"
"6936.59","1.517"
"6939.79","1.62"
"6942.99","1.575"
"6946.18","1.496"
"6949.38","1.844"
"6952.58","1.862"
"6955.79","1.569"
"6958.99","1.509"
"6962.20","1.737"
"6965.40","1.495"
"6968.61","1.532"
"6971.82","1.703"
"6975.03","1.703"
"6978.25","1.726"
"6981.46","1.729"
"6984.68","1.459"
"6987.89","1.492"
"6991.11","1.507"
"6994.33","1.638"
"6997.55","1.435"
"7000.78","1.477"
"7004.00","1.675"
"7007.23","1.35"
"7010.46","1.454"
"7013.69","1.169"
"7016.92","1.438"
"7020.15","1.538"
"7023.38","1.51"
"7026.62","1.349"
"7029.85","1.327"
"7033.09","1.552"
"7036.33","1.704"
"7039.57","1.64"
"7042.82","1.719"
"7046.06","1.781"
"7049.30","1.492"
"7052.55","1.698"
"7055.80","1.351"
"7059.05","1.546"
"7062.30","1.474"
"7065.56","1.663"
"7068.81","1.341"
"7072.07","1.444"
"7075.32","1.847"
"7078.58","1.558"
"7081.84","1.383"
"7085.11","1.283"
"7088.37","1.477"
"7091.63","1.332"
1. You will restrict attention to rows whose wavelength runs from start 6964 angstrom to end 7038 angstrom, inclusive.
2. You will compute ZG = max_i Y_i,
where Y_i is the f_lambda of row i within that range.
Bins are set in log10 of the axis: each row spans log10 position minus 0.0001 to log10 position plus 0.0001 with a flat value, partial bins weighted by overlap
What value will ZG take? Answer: 1.729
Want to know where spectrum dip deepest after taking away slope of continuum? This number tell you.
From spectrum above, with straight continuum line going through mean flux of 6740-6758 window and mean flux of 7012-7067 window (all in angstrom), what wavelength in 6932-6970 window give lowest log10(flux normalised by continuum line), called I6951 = 6946.18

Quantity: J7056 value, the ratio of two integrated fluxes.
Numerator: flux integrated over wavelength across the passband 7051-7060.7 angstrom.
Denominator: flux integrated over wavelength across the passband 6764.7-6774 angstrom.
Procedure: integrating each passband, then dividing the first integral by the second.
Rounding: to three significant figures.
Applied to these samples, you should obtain 1.15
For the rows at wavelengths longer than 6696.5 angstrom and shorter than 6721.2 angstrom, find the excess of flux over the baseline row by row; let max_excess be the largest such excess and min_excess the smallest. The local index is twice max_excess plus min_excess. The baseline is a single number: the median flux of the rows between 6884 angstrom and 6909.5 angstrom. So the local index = 0.731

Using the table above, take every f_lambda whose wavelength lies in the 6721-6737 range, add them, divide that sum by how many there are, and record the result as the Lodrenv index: 1.57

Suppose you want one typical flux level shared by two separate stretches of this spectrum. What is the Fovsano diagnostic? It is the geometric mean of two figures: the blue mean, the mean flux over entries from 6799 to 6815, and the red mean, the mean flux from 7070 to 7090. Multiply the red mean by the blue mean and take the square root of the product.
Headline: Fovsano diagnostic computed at 1.53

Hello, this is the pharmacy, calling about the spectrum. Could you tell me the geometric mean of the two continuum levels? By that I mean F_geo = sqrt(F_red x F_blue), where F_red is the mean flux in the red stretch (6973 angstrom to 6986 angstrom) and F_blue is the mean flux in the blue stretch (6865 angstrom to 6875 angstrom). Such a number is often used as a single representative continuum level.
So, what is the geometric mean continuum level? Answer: 1.64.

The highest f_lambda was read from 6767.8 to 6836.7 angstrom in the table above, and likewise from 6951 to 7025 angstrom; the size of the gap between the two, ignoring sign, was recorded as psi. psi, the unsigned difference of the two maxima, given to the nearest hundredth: 0.03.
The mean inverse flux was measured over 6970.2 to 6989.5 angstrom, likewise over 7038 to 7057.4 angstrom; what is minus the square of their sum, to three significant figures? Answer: -1.54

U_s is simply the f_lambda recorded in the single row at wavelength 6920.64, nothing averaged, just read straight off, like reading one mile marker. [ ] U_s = 1.428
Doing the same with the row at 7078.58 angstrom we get 1.558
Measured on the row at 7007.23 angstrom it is 1.35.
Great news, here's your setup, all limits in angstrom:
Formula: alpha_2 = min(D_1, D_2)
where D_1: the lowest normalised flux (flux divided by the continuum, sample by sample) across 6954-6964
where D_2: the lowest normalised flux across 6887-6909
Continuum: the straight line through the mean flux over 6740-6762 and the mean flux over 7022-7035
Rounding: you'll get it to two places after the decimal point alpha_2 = 0.79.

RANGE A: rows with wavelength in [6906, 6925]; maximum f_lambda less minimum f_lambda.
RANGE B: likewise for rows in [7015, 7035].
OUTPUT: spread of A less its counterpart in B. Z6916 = 0.4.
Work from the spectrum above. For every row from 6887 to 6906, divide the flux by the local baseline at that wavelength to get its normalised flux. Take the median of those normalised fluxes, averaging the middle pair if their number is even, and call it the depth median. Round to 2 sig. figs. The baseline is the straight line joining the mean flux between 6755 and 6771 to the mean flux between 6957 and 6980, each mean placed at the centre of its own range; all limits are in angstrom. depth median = 0.91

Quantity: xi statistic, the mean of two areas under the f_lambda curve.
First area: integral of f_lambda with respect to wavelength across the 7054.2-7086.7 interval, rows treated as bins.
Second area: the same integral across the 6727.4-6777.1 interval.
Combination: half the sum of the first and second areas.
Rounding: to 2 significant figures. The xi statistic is 63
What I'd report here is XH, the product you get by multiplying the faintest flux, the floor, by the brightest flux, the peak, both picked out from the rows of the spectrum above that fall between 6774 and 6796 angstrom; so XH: 2.2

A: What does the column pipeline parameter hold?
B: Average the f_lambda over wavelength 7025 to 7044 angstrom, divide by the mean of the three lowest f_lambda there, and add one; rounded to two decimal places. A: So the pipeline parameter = 2.10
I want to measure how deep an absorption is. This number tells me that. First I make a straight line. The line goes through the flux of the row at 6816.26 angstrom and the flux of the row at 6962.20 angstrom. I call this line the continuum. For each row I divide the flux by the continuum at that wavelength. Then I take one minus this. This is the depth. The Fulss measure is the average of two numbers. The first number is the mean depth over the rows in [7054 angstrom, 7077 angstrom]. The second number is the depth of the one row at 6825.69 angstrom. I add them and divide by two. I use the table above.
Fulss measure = 0.0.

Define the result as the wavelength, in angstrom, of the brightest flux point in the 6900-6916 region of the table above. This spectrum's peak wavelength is 6914.27 angstrom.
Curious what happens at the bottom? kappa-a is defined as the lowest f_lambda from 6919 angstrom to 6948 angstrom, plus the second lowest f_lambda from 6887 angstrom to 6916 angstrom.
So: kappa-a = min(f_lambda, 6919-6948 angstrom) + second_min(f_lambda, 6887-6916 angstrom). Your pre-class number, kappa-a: 2.28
